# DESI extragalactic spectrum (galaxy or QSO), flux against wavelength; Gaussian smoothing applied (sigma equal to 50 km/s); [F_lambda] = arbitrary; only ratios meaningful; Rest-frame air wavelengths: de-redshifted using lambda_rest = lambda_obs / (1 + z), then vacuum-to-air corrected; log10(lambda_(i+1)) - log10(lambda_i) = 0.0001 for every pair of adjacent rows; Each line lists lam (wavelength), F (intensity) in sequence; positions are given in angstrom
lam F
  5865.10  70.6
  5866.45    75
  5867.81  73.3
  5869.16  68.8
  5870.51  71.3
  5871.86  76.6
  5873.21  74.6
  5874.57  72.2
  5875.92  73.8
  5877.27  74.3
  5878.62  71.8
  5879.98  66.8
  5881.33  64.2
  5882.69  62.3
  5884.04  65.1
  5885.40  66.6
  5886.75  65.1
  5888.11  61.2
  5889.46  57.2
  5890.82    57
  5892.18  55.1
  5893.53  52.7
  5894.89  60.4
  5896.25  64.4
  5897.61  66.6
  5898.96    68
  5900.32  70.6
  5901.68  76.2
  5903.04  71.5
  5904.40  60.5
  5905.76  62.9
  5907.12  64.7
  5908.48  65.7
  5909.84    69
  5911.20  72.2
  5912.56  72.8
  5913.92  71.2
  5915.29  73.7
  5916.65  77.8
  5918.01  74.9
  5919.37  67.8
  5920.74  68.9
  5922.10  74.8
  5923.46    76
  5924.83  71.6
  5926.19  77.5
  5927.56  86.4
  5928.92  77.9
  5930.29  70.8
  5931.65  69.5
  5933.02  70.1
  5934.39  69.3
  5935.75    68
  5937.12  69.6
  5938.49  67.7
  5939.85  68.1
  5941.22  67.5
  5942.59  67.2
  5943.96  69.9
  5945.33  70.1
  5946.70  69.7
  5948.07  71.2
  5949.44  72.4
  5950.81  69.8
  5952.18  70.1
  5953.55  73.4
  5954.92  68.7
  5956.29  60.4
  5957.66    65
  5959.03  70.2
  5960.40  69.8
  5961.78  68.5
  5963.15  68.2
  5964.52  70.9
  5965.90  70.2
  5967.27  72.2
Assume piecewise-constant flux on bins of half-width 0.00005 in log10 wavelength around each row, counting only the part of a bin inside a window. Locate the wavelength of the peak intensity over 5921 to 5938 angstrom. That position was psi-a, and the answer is 5927.56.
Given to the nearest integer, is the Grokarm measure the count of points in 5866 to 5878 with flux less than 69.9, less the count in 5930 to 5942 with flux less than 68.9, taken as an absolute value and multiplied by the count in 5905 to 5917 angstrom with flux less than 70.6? 12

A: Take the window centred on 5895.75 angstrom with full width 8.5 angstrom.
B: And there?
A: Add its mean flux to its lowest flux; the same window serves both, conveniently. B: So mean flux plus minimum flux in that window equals 114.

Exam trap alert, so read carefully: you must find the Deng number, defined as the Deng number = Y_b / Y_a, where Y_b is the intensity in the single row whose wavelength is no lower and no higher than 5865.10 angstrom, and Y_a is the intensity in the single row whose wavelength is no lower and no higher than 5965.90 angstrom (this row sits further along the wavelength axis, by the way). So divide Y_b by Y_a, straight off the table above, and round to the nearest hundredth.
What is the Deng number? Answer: 1.01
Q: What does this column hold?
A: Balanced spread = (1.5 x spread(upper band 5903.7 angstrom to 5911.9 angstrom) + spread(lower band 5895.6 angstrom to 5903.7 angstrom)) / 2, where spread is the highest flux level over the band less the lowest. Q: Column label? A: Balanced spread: 14.7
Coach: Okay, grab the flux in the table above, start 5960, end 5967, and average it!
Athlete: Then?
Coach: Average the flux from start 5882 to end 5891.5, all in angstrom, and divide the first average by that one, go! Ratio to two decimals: 1.12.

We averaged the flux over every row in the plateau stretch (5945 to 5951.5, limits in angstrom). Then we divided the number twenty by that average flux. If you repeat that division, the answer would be 0.283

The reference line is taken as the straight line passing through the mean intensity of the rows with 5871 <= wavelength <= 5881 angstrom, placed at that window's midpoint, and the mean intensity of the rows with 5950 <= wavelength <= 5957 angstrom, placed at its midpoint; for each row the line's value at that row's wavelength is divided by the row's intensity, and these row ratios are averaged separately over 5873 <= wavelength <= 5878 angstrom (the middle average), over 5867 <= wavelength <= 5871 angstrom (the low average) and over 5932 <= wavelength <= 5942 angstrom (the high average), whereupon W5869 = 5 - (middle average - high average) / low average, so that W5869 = 5.02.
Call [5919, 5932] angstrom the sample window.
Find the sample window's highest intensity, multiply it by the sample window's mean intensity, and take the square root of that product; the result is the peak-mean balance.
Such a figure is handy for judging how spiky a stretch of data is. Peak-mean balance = 80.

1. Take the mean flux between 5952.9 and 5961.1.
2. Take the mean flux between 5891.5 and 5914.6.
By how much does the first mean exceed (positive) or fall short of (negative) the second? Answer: 2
